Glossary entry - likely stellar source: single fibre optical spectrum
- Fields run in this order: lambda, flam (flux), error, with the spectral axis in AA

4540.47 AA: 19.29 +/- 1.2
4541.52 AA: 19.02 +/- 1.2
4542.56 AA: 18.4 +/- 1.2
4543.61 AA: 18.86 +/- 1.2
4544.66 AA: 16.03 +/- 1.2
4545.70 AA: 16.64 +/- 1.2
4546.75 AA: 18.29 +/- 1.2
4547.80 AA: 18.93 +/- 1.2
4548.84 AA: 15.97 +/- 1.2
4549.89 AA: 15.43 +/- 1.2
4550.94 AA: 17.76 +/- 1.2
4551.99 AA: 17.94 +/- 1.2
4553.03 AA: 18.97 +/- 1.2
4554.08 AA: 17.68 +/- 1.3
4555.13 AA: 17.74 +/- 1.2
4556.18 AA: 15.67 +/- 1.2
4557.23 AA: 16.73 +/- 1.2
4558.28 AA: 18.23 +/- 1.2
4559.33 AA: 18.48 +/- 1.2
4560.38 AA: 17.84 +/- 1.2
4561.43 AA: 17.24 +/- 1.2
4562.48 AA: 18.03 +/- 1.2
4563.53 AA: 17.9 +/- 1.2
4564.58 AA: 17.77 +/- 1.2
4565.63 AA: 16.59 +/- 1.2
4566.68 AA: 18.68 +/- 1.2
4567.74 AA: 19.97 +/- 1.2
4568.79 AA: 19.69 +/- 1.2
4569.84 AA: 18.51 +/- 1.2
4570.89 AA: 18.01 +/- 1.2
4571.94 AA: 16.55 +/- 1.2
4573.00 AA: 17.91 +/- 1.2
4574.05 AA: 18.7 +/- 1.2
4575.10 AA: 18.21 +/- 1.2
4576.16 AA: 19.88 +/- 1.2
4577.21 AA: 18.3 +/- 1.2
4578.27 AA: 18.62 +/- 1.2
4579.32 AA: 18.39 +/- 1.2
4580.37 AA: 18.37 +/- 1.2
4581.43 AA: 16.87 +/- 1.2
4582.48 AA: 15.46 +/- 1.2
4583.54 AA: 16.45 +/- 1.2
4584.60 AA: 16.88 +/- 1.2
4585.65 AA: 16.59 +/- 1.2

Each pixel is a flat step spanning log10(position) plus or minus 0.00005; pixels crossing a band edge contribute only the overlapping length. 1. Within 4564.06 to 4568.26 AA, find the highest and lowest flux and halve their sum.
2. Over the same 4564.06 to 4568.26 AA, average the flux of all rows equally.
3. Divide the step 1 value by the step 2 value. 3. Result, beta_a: 1.00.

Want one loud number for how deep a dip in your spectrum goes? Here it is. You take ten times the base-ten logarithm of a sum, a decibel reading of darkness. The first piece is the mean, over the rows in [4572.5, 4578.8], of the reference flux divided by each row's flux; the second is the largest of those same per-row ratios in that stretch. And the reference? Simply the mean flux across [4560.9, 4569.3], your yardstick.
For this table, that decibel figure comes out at 3.01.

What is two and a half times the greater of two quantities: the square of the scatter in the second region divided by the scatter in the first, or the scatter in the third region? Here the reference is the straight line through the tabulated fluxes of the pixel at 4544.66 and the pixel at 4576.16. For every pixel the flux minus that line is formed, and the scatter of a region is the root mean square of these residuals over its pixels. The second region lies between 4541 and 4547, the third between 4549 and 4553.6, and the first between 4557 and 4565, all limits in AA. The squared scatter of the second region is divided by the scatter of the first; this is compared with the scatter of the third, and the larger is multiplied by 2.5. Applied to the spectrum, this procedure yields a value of 22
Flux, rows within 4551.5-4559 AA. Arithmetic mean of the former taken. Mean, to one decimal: 17.6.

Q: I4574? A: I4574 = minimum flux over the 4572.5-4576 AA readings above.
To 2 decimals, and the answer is 17.91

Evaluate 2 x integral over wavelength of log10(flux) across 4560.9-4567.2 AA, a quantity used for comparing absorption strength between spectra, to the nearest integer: 16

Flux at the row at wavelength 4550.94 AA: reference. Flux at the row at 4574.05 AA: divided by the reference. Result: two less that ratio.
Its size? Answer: 0.95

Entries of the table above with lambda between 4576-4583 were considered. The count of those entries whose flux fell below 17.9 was 2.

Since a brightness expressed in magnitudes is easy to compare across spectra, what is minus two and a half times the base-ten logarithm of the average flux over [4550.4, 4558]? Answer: -3.11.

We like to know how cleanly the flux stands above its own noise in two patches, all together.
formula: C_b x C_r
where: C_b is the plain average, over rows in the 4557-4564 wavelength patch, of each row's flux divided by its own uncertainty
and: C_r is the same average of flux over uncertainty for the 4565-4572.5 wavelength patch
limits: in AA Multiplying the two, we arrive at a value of 226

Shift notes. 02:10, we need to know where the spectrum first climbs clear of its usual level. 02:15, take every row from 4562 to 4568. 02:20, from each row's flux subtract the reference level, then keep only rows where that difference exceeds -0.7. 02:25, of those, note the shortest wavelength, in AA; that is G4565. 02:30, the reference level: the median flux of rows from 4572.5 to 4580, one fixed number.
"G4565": 4562.48 AA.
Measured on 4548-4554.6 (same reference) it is 4550.94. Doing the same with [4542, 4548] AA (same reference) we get 4542.56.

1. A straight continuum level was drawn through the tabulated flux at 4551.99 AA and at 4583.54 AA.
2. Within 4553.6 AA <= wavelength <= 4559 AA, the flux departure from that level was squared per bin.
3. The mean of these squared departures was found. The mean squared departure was 1.1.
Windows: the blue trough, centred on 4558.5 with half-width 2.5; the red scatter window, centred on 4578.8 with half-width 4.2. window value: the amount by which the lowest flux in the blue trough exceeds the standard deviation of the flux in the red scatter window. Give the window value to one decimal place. 14.4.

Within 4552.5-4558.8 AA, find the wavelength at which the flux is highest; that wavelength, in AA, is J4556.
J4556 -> 4553.03 AA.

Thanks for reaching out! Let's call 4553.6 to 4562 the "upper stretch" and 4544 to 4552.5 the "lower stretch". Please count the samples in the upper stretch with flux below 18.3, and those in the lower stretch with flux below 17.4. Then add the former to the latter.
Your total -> 11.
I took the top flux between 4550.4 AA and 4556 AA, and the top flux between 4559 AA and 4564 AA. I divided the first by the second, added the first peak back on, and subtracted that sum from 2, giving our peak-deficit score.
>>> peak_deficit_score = -18.0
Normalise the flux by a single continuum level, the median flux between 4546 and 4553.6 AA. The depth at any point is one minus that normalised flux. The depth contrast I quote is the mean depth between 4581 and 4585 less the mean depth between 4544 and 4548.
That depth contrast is 0.06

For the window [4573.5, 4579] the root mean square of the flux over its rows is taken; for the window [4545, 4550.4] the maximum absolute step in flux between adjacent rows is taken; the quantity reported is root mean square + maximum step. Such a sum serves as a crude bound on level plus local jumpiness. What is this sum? 21.7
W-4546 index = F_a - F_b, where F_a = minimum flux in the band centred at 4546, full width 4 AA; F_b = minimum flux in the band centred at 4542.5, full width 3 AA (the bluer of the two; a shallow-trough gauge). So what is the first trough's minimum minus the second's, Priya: -2.4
